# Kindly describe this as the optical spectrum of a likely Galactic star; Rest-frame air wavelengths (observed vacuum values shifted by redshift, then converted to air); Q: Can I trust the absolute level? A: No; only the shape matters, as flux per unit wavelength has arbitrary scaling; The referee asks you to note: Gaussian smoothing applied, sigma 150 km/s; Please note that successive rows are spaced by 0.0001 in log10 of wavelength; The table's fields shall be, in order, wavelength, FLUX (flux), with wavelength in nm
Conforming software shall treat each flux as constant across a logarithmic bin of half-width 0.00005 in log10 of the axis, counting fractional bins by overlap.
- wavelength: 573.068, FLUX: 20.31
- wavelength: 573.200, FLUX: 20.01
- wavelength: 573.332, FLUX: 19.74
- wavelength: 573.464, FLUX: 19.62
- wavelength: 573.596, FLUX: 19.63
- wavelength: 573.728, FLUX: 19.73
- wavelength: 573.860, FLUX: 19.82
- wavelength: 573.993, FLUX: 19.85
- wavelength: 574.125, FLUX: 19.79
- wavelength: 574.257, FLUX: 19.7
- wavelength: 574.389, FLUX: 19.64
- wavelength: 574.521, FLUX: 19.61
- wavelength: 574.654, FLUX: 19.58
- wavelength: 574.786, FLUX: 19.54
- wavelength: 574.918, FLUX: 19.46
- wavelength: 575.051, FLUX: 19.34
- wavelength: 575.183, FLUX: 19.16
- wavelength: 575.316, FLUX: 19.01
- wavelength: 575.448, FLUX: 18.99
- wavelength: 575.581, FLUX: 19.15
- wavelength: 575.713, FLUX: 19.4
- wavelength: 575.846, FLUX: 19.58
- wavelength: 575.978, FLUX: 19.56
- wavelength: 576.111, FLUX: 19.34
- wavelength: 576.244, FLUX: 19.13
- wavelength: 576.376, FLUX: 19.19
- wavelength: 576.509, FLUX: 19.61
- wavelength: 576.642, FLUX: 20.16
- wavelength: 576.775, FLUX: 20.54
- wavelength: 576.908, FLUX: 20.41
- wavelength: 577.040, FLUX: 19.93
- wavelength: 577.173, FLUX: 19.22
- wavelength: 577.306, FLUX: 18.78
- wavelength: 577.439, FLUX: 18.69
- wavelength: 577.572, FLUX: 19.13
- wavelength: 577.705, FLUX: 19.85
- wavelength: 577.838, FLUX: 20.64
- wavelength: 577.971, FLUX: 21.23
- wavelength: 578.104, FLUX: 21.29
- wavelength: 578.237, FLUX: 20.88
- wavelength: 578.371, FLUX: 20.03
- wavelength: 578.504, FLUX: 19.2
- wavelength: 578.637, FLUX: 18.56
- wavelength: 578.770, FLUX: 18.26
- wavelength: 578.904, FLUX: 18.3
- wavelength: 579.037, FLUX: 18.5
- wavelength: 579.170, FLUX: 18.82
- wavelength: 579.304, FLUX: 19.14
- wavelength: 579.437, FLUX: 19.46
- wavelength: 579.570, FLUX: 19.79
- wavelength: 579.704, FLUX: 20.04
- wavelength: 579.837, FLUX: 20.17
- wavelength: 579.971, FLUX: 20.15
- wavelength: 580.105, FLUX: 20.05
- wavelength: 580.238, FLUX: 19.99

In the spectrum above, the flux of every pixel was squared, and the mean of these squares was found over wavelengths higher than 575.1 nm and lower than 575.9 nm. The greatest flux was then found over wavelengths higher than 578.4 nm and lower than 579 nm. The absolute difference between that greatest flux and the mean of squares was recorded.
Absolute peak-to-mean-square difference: 350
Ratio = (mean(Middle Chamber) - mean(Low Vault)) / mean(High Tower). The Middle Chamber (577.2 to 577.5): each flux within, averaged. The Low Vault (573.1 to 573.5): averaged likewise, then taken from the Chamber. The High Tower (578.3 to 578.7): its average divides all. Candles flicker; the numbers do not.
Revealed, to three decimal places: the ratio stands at -0.055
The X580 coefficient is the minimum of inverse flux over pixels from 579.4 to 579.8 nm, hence 0.0499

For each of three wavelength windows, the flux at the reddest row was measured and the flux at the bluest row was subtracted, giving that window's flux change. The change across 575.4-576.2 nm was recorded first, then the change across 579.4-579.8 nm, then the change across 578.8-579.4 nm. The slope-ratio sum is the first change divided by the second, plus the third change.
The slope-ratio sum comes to 1.4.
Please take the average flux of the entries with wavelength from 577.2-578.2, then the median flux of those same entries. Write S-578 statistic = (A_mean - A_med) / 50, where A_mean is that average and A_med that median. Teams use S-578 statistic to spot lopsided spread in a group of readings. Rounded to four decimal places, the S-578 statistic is 0.0019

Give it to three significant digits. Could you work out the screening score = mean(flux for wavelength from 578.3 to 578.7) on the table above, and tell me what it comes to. 19.3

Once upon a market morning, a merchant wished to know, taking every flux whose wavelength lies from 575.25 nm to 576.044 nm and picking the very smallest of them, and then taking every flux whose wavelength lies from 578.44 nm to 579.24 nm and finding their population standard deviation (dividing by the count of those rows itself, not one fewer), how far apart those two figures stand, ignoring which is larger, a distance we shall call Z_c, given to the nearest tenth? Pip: 18.7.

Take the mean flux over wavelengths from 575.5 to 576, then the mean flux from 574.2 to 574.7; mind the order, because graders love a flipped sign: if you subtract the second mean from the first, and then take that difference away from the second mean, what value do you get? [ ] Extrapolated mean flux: 19.8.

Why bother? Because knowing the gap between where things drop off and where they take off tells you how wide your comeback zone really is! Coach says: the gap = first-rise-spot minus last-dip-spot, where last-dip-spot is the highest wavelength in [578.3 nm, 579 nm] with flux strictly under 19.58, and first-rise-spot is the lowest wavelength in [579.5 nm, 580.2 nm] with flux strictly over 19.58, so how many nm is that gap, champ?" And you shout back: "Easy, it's 0.67 nm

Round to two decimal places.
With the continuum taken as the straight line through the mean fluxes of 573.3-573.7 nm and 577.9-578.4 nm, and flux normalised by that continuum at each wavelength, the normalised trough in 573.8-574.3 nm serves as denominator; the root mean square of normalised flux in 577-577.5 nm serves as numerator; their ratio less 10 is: -9.06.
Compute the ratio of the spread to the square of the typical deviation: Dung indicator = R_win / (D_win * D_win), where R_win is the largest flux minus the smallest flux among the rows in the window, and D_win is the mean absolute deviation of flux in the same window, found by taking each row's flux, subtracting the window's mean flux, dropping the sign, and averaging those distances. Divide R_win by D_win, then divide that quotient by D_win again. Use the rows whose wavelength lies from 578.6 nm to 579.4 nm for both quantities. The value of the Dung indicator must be 13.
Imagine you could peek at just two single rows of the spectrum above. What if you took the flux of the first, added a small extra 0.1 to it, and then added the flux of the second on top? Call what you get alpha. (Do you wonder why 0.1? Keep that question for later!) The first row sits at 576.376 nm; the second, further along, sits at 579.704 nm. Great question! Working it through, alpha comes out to 39.3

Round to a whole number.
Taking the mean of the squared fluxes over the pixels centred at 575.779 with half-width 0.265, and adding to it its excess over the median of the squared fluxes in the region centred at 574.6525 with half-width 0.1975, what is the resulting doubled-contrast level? 371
